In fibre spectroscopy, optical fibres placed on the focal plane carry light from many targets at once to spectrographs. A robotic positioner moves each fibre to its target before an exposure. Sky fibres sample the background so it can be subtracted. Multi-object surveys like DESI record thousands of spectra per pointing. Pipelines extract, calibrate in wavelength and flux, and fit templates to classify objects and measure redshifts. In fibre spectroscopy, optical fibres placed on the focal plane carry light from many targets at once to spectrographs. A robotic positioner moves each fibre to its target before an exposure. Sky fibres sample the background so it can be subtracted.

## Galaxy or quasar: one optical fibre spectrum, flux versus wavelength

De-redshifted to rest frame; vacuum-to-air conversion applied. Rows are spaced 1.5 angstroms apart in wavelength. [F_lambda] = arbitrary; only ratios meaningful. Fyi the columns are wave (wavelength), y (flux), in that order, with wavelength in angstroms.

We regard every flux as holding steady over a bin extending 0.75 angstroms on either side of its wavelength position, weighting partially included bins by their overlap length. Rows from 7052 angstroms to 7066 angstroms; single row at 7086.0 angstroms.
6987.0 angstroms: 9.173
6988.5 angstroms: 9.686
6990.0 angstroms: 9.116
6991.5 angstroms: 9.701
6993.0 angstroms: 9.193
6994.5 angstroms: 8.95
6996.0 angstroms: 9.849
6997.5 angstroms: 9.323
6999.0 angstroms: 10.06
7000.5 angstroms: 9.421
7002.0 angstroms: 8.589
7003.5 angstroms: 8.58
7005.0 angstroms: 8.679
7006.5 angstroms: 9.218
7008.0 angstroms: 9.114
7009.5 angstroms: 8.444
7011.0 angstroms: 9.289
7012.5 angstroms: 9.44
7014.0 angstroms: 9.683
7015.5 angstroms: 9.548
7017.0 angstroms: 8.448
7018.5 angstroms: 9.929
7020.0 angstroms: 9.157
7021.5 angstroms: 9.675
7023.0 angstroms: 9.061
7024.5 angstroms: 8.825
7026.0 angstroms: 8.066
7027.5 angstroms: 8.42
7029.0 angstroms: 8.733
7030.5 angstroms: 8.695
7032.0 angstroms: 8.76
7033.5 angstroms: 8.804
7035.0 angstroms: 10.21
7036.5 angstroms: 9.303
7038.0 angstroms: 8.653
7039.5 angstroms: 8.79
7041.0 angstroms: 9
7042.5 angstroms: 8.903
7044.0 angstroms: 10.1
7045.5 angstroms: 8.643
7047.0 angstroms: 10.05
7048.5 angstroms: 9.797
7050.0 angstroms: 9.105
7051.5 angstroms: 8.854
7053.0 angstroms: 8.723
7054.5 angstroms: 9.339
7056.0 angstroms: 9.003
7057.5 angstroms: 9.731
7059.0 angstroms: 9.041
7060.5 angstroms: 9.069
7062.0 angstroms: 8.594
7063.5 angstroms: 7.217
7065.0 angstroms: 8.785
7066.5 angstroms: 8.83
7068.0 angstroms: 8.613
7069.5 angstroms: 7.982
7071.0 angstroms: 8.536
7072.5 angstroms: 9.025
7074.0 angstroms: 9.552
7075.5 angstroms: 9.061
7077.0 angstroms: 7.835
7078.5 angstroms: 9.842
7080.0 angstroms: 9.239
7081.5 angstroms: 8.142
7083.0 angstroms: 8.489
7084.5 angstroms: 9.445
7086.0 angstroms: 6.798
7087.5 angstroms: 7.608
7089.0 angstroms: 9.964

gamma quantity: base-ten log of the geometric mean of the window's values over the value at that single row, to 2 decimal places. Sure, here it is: 0.11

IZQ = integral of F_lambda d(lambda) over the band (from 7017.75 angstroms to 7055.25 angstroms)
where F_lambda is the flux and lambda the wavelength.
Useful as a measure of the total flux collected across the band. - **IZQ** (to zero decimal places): 341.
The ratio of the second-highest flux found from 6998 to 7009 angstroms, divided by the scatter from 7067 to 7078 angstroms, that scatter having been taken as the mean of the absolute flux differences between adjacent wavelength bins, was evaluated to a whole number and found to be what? 14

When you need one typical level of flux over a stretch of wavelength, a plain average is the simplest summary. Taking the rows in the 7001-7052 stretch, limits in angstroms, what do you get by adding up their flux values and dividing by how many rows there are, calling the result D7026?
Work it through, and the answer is 9.1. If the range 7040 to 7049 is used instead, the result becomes 9.4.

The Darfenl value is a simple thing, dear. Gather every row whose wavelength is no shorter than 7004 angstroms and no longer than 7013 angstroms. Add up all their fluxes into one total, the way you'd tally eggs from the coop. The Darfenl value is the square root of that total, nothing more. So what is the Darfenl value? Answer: 7.36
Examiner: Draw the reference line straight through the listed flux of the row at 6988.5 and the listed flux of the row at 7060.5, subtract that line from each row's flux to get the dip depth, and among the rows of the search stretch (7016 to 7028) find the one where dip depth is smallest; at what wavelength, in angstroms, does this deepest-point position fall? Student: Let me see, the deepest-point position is 7026.0 angstroms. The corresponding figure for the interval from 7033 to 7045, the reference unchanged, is 7038.0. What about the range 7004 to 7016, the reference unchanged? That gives 7009.5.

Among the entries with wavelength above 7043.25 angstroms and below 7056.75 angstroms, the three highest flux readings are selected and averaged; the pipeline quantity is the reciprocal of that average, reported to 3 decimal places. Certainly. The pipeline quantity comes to 0.100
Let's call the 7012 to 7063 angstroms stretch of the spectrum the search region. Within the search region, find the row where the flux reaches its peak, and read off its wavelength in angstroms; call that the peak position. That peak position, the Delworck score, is 7035.0 angstroms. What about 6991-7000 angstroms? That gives 6999.0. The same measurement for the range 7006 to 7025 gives 7018.5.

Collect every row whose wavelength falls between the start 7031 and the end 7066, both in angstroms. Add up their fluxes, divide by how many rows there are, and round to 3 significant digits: 9.06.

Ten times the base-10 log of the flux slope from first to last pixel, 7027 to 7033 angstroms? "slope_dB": -11.2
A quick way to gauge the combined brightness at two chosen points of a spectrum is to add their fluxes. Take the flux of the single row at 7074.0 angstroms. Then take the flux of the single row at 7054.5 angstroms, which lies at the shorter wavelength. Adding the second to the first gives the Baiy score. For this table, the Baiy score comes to 18.9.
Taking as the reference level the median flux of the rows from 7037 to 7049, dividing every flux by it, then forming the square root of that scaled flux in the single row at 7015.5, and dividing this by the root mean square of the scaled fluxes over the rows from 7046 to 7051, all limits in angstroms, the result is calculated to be 0.96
